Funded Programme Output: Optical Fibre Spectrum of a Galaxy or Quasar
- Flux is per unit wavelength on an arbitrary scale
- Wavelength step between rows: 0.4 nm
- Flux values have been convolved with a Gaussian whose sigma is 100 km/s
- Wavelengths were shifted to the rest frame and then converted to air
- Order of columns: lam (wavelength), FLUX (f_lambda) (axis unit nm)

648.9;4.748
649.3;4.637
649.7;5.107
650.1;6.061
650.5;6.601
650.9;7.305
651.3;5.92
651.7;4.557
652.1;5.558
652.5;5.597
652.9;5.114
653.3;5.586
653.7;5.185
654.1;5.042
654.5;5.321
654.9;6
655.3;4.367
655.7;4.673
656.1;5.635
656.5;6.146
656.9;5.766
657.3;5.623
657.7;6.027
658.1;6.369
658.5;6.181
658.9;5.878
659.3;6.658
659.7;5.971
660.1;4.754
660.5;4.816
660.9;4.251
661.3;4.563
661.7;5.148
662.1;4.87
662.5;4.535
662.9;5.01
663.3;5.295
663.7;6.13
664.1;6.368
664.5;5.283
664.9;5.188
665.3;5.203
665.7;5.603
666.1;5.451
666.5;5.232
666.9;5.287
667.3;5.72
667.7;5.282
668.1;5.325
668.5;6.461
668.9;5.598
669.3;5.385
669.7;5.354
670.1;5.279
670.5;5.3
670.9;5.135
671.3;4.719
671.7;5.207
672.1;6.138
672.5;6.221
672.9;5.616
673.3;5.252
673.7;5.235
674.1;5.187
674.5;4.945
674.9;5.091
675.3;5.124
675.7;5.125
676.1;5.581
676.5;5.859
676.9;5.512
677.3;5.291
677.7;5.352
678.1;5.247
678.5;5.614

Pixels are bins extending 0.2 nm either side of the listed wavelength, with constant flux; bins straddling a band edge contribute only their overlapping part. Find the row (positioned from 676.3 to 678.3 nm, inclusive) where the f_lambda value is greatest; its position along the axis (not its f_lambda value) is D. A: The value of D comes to 676.5 nm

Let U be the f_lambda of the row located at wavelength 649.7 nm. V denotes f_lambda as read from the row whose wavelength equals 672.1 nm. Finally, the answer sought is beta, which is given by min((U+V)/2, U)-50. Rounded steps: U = 5.107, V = 6.138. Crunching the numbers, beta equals -44.9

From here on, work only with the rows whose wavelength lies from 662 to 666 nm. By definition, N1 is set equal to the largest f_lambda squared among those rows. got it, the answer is 41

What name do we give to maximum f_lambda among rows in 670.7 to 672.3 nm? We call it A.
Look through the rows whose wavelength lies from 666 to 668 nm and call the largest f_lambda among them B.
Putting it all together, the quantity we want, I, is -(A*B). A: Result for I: -35.1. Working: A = 6.138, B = 5.72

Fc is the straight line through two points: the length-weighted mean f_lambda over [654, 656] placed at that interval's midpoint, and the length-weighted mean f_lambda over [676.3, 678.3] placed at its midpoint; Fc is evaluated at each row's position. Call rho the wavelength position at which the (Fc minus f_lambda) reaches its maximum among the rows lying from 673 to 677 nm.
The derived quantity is 674.5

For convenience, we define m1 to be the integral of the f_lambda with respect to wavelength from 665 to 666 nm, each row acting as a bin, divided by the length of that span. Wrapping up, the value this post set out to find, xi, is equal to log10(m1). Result 0.731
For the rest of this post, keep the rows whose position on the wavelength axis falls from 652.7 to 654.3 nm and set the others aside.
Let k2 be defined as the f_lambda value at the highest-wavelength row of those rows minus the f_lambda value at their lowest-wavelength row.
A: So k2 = -0.1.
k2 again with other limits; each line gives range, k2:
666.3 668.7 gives 1.2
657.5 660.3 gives -1.3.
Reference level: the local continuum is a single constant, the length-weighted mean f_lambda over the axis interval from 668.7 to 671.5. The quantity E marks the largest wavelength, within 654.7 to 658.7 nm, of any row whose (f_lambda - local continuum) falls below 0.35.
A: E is 655.7 nm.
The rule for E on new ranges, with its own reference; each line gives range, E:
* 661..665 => 664.9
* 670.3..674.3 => 674.1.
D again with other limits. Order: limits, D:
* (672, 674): 672.5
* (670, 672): 670.5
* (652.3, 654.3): 652.5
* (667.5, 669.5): 668.5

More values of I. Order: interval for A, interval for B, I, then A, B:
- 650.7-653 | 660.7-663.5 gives -38.7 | 7.305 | 5.295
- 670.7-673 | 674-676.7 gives -36.4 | 6.221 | 5.859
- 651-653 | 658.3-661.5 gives -39.4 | 5.92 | 6.658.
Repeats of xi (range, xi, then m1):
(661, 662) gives 0.681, 4.80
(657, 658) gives 0.769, 5.87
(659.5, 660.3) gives 0.729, 5.36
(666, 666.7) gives 0.726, 5.33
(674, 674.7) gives 0.703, 5.05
